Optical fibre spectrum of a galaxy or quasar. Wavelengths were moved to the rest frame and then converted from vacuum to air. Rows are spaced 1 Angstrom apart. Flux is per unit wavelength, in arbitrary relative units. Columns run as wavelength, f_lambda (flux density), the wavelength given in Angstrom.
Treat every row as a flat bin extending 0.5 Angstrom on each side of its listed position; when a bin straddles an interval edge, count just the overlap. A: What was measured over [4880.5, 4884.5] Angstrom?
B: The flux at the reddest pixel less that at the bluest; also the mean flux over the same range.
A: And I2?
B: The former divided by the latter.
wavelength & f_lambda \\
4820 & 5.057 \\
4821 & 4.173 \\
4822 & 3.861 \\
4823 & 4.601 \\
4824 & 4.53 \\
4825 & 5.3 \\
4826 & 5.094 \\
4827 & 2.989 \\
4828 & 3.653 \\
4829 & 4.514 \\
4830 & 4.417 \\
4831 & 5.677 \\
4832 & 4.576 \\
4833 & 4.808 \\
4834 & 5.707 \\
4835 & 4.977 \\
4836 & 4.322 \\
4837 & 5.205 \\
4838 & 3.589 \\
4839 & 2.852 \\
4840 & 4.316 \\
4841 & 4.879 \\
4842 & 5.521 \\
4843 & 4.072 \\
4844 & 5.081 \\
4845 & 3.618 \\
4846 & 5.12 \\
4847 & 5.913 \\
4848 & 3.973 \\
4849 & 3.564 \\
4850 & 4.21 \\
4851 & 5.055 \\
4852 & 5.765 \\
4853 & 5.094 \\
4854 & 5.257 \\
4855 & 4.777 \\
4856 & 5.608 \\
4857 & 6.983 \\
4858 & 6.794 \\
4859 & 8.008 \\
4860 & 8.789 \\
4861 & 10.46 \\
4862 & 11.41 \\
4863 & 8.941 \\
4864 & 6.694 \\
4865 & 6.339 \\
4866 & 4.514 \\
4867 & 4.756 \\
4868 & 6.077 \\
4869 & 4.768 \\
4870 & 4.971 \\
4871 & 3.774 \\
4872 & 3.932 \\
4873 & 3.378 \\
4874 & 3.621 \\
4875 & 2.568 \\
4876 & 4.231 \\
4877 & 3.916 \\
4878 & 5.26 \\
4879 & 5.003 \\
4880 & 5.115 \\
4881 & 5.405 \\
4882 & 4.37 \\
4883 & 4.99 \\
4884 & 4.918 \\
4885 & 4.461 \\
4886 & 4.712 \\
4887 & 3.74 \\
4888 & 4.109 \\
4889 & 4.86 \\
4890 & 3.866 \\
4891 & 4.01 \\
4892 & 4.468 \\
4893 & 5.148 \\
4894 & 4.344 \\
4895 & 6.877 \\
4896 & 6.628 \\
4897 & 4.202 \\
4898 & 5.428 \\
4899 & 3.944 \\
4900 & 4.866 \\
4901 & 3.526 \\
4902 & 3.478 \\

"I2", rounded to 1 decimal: -0.1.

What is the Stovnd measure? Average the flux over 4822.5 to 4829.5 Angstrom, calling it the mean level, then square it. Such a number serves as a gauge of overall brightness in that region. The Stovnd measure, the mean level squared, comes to 19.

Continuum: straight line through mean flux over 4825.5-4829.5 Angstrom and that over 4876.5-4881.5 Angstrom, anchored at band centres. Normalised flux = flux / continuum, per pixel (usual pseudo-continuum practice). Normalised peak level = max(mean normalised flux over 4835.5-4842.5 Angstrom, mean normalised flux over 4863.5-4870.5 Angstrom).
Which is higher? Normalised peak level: 1.2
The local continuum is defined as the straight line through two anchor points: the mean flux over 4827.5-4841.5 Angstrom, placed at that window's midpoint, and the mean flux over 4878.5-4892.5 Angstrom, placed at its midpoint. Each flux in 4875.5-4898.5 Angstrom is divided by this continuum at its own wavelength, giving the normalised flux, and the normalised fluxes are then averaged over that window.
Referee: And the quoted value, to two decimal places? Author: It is 1.05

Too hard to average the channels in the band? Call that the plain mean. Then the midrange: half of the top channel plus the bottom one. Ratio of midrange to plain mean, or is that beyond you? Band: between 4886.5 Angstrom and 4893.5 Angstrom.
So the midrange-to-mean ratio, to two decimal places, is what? 1.03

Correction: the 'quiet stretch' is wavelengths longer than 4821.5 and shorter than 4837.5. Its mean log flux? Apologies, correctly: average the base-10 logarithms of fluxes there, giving 0.661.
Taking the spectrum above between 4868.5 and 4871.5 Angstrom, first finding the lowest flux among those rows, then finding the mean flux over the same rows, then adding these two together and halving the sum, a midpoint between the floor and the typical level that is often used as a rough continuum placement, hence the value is 4.14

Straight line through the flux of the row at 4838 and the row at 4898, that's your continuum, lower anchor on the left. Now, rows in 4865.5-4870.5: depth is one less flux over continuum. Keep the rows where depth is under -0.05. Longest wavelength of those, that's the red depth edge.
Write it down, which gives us 4870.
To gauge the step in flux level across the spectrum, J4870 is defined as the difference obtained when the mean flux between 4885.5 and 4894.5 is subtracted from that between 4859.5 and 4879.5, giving 1.3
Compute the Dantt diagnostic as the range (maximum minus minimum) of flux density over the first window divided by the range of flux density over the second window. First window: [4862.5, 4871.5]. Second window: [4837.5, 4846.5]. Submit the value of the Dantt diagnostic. 1.9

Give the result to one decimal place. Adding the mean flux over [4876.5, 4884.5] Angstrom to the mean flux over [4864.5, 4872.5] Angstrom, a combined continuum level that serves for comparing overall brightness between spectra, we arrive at 9.8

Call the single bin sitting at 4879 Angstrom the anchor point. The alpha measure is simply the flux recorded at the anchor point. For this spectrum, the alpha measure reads 5.003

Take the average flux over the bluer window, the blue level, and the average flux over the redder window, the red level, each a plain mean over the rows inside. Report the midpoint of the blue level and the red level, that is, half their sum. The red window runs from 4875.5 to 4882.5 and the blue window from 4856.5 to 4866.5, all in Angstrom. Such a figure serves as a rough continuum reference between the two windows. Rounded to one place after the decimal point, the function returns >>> 6.3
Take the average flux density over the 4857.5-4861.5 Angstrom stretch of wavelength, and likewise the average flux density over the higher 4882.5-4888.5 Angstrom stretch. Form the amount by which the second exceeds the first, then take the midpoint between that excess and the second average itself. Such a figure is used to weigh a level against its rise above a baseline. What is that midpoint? 0.2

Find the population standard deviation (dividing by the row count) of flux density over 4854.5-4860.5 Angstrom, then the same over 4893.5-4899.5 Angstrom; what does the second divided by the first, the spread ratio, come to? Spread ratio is 0.9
